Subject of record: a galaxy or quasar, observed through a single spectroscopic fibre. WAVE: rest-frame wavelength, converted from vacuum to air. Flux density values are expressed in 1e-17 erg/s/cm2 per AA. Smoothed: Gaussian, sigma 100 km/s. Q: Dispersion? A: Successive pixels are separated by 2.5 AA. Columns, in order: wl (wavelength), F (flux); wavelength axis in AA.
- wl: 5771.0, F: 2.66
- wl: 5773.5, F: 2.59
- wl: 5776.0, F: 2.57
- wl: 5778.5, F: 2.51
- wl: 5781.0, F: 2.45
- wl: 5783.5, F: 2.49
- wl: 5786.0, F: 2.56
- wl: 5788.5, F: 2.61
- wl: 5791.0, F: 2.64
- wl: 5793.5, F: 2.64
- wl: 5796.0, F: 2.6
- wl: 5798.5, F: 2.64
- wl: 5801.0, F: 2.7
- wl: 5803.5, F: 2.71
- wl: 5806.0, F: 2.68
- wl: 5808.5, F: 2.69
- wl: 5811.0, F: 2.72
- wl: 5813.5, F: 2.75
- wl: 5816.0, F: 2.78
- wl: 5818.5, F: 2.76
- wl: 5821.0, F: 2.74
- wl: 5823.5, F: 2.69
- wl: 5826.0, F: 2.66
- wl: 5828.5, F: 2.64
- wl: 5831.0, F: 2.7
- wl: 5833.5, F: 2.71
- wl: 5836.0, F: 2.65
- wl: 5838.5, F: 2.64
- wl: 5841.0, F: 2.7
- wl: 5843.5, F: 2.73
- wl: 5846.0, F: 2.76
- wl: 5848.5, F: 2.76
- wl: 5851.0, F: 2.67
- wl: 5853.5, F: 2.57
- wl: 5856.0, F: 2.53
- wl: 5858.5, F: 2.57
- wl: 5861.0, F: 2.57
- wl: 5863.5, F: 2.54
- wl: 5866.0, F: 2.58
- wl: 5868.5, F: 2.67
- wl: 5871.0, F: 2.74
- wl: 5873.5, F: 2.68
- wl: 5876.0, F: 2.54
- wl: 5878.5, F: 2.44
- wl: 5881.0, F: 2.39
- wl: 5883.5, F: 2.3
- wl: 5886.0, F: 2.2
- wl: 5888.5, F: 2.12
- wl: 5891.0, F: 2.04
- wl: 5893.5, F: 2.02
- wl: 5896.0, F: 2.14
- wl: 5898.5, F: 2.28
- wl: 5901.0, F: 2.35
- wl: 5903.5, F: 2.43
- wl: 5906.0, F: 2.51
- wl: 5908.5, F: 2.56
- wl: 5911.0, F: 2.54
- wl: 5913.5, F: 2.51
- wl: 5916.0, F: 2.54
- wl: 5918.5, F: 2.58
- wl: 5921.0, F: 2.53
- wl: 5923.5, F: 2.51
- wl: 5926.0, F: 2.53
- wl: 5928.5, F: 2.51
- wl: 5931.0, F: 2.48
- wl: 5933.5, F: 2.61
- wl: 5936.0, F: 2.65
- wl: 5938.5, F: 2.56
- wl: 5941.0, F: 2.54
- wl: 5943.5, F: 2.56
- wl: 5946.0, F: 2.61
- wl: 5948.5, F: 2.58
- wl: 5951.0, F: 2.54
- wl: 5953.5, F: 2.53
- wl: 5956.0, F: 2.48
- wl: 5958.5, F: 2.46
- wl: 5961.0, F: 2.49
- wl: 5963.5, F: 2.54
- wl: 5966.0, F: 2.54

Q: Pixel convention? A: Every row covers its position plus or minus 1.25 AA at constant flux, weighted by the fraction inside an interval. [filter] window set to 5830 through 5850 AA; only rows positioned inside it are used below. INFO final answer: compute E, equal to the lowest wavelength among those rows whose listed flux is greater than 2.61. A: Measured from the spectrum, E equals 5831.0 AA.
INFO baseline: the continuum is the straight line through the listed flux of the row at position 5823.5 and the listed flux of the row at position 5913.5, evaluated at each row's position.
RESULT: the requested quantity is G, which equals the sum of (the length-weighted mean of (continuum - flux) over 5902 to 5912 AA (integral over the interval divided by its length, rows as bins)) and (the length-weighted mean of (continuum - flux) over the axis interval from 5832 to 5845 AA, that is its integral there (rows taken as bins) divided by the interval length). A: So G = -0.01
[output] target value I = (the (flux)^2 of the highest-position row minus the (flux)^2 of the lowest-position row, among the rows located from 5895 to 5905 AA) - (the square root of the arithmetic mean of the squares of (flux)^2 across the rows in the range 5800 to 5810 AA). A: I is -5.9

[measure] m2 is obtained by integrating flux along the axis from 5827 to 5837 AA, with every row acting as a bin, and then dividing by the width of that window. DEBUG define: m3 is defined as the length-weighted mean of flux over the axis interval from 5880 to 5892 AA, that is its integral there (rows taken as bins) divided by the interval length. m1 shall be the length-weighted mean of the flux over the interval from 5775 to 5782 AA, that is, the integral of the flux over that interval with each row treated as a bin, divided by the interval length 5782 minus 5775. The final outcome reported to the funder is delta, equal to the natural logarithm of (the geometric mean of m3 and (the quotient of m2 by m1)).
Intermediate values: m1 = 2.51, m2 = 2.68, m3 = 2.21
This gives 0.43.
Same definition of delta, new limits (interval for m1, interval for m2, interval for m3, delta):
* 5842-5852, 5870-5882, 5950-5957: 0.43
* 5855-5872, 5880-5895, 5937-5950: 0.38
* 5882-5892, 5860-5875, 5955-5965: 0.55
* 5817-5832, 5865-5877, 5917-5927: 0.46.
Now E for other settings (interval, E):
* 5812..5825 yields 5813.5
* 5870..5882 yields 5871.0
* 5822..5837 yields 5823.5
